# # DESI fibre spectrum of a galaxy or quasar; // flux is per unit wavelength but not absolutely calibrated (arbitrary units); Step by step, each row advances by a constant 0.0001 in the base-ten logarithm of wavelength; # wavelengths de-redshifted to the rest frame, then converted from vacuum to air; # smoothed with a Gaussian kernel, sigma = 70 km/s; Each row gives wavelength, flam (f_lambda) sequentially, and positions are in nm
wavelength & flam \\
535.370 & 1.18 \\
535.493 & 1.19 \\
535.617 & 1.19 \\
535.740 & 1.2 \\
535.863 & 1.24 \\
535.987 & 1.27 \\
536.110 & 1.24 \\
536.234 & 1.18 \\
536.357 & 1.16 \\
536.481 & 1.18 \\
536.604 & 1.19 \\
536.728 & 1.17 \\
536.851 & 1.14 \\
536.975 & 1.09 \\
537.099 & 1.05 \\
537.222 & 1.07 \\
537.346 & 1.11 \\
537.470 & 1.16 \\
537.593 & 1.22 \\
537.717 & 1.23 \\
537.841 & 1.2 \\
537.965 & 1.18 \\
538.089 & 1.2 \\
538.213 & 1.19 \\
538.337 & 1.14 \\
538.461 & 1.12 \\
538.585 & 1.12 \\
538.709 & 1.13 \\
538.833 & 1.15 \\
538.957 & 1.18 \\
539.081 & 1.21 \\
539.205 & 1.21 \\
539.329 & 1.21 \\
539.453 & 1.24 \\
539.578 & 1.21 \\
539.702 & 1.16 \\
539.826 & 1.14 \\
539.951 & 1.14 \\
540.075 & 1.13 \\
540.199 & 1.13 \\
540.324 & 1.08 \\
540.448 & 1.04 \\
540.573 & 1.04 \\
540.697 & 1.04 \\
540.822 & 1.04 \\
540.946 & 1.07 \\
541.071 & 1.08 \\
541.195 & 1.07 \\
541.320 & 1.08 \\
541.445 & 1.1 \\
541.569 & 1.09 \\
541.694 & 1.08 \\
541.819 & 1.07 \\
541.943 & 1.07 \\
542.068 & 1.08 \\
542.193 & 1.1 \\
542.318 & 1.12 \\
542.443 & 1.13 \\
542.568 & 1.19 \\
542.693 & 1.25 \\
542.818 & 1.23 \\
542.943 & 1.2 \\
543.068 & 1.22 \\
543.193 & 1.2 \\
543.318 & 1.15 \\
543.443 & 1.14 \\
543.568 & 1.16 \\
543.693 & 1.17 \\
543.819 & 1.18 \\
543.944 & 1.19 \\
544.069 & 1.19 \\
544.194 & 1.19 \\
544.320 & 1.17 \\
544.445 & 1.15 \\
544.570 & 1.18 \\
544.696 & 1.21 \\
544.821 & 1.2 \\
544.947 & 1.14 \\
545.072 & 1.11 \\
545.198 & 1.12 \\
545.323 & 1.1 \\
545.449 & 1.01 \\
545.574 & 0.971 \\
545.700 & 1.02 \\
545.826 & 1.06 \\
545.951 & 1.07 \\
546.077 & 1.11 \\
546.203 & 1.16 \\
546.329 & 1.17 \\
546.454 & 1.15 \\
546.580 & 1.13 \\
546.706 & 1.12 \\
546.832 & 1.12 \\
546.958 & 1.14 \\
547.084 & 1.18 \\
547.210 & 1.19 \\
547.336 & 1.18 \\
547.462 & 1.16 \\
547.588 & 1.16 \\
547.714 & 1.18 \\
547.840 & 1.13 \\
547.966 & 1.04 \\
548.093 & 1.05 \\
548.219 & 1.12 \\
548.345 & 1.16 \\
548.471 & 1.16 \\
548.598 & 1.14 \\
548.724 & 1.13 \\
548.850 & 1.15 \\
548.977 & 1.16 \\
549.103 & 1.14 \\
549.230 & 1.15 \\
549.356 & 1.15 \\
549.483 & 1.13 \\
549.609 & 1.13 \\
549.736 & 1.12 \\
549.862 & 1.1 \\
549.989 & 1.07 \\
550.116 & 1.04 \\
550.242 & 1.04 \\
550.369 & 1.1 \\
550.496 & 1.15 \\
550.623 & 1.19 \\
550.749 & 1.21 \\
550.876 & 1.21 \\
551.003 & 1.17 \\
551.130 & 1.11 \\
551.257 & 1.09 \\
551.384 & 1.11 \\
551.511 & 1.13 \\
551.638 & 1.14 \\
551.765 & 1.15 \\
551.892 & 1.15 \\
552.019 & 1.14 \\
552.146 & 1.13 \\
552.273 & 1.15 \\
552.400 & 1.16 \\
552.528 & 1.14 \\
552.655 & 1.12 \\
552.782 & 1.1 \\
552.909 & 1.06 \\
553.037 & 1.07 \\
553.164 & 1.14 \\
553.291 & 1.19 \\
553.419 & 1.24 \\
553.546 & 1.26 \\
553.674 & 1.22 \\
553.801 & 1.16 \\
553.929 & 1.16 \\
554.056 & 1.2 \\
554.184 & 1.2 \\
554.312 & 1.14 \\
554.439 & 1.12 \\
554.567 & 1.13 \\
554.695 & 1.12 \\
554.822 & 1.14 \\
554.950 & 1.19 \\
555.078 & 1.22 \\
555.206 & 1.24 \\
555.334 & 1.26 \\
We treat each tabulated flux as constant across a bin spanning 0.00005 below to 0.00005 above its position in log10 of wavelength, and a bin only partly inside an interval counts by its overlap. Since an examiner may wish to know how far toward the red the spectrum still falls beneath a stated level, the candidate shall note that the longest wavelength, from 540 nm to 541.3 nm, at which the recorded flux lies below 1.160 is 541.195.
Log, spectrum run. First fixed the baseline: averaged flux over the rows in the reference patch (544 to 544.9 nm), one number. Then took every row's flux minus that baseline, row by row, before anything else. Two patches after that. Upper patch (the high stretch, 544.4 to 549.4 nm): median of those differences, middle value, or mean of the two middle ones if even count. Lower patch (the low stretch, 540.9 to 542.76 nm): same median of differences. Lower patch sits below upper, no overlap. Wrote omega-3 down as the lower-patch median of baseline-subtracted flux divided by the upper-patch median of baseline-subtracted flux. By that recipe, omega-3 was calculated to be 2.4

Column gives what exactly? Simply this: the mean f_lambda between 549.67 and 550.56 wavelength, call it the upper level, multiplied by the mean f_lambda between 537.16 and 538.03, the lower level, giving 1.27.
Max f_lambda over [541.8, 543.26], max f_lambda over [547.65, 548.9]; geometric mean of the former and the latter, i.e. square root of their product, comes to 1.21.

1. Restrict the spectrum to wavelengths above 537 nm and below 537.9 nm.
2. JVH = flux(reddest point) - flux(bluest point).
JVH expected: 0.15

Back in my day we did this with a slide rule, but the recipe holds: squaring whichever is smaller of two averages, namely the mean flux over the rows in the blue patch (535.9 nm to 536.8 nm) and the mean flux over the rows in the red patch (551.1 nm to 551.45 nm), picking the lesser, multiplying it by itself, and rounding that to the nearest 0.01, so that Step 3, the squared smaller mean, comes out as 1.22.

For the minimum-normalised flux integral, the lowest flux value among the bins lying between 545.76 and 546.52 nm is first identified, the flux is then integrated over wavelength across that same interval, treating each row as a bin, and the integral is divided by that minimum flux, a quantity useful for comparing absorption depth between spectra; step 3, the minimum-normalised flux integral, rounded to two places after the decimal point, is 0.80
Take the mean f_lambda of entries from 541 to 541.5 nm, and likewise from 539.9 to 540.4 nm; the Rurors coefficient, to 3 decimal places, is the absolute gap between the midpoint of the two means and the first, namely 0.019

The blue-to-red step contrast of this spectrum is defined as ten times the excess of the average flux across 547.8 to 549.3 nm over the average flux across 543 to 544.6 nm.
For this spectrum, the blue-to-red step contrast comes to -0.49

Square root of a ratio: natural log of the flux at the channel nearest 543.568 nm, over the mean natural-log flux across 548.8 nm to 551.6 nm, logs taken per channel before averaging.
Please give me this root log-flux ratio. 1.1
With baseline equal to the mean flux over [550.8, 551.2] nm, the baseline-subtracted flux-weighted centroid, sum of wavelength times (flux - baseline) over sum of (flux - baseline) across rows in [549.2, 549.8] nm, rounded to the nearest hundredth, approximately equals 549.56 nm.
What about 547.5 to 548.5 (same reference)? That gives 548.05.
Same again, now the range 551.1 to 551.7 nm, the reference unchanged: 551.33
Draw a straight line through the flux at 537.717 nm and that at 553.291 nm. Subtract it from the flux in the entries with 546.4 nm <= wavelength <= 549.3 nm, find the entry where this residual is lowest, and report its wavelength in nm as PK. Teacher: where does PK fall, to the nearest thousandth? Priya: 547.966 nm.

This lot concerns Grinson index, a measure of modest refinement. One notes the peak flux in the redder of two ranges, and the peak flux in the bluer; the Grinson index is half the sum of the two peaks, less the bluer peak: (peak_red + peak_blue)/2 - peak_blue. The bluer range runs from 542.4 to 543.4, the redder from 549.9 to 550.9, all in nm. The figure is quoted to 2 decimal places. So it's -0.02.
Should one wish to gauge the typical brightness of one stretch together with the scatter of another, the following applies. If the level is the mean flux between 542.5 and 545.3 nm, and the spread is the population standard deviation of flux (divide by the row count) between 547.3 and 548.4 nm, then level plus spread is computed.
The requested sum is 1.23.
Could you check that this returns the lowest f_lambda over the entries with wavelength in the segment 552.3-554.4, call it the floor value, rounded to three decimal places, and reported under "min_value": 1.060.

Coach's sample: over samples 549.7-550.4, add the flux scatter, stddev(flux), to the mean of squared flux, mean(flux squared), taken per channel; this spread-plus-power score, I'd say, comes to 1.19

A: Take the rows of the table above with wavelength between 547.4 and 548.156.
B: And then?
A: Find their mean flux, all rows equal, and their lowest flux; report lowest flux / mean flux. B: 0.93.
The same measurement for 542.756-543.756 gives 0.96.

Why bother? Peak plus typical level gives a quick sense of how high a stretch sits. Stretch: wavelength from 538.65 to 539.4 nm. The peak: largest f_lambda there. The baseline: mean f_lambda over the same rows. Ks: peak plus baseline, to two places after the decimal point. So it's 2.39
